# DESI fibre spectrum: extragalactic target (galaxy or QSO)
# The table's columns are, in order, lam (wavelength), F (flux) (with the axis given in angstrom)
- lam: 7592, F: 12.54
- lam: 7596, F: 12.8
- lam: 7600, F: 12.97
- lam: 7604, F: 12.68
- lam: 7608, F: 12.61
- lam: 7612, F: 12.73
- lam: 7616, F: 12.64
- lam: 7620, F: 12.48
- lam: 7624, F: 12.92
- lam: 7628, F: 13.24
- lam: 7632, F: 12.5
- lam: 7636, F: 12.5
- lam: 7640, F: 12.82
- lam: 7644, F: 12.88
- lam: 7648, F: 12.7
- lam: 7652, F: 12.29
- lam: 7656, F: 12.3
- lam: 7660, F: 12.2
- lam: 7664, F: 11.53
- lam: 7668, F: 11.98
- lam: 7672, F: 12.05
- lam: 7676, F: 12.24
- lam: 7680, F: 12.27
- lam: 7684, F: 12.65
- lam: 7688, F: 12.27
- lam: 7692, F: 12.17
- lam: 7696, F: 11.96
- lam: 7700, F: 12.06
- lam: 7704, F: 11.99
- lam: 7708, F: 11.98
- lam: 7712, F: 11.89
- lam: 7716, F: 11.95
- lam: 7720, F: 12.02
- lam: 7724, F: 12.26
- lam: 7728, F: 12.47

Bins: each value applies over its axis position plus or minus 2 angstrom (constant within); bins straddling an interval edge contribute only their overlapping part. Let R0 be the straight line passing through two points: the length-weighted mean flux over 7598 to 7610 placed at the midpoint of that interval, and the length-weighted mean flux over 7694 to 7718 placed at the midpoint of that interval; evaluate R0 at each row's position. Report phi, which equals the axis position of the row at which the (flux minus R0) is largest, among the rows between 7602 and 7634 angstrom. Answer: 7628 angstrom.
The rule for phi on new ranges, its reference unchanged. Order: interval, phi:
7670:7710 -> 7684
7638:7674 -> 7644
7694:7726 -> 7724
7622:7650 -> 7628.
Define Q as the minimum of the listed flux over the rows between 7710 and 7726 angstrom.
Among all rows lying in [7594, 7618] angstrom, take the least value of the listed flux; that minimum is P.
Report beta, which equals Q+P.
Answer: 24.5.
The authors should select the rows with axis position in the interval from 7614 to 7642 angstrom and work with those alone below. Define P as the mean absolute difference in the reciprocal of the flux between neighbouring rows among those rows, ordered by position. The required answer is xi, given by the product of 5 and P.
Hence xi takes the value 0.010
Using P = 0.0020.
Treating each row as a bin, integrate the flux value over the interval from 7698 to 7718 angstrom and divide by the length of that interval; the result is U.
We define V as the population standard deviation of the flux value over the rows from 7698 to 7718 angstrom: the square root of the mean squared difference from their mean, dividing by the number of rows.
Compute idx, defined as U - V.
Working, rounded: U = 12.0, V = 0.06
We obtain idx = 11.9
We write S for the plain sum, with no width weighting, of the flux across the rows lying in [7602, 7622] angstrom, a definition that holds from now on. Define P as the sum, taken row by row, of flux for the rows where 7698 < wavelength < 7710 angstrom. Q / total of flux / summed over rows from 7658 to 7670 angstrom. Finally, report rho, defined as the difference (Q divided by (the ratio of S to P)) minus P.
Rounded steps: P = 36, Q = 36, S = 63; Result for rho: -16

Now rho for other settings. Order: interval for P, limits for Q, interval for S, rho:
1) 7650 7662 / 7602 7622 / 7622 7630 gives 52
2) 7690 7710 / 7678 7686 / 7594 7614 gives -37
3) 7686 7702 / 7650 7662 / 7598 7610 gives -2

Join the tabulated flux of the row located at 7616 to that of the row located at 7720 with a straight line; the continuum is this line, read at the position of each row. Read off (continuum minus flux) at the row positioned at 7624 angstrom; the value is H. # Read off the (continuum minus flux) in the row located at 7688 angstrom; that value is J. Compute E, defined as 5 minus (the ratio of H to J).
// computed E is -1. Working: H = -0.33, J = -0.06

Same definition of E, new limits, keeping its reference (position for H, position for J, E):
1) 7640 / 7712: 7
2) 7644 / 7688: -2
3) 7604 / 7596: 6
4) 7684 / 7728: 4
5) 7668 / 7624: 6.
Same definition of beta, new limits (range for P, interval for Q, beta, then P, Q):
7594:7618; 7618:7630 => 25.1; 12.61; 12.48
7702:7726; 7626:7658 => 24.2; 11.89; 12.29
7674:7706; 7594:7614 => 24.6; 11.96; 12.61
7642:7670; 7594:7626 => 24.0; 11.53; 12.48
